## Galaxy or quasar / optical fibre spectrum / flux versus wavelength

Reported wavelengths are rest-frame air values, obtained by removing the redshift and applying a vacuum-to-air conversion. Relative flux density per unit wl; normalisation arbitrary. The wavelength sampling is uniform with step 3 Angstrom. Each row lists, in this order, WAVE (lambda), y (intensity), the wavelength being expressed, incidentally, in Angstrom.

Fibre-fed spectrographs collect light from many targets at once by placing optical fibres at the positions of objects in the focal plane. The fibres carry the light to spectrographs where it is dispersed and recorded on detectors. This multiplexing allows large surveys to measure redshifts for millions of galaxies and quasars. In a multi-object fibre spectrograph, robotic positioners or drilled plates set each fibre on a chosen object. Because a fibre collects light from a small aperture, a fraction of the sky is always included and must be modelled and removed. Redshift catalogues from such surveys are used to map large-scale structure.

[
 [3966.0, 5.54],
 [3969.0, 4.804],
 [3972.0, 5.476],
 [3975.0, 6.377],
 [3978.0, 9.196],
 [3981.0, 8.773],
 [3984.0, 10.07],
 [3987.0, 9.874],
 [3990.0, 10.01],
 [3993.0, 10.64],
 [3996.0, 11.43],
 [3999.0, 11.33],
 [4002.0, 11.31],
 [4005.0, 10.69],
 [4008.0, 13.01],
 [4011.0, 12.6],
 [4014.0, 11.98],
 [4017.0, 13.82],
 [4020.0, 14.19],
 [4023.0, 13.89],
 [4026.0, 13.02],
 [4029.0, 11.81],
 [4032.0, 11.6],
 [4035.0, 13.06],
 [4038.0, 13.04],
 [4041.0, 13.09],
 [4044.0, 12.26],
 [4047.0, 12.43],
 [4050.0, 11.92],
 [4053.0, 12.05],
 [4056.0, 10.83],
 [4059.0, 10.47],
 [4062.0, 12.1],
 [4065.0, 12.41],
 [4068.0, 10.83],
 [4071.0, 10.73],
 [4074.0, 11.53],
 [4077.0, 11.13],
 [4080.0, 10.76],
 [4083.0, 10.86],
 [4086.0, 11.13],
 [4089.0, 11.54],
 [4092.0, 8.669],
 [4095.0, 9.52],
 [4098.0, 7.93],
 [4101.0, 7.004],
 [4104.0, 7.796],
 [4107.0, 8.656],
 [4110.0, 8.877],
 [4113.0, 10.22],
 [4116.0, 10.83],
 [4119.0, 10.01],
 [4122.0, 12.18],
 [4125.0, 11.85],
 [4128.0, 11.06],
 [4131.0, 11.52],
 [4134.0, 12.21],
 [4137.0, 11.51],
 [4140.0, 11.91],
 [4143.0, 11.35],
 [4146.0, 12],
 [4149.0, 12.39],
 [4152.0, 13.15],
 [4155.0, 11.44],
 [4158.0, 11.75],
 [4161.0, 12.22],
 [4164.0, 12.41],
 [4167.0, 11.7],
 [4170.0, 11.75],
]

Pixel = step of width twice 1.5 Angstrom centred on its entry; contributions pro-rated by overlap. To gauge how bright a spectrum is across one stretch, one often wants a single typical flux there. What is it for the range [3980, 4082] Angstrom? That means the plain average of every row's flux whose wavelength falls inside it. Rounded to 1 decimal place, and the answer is 11.7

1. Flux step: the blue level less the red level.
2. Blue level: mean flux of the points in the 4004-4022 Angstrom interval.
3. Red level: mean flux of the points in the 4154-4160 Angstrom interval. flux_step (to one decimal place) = 1.1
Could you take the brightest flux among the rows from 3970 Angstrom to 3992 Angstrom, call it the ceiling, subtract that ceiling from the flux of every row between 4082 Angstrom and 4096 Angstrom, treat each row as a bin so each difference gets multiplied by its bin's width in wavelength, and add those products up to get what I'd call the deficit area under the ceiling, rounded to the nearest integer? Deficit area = 4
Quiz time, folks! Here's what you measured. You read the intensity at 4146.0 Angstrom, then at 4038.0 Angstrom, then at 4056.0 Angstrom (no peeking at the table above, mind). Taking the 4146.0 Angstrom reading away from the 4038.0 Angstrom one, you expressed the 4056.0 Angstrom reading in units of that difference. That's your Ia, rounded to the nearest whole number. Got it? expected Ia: 10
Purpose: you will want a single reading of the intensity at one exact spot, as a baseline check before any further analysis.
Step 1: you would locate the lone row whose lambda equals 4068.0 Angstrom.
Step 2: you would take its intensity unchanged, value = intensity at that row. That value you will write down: 10.83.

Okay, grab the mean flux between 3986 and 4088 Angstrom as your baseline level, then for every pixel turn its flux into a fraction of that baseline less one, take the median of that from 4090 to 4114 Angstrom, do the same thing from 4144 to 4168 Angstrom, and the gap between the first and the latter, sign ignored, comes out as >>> 0.29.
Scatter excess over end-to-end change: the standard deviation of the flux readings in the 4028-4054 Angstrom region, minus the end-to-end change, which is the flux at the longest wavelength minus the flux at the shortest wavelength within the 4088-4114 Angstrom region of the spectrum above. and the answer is 1.9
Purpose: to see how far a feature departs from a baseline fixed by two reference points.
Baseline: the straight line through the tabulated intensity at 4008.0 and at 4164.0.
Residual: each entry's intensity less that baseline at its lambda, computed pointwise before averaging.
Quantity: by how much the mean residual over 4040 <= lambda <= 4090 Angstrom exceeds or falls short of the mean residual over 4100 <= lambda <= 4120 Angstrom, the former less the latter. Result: 2.3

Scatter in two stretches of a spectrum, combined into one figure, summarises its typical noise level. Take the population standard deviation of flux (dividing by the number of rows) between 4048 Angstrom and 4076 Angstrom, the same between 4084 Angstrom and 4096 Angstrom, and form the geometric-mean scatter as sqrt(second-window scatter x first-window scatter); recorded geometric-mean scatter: 0.9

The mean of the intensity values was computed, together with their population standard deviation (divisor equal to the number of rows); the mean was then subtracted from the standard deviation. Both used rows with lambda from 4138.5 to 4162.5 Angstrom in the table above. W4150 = -11.5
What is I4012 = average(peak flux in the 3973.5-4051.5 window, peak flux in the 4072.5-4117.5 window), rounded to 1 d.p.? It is 12.9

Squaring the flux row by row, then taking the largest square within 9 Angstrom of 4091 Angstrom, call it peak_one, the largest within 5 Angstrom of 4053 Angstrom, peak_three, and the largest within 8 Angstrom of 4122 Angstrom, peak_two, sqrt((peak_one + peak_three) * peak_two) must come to 203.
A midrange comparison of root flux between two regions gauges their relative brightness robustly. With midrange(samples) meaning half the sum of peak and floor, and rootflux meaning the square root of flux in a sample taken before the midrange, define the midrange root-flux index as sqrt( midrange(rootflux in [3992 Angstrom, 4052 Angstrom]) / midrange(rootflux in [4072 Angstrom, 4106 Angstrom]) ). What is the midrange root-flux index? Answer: 1.08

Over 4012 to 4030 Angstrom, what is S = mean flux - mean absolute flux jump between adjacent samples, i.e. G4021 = 12.2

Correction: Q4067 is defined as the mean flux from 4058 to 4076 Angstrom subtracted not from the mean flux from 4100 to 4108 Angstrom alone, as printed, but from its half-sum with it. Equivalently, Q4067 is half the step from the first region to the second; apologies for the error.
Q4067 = -1.8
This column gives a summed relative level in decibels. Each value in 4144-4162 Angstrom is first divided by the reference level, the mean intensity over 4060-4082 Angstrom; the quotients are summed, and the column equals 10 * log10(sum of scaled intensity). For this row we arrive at 8.1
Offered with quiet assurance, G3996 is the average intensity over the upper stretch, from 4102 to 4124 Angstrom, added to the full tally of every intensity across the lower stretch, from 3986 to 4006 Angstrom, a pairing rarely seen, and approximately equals 85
